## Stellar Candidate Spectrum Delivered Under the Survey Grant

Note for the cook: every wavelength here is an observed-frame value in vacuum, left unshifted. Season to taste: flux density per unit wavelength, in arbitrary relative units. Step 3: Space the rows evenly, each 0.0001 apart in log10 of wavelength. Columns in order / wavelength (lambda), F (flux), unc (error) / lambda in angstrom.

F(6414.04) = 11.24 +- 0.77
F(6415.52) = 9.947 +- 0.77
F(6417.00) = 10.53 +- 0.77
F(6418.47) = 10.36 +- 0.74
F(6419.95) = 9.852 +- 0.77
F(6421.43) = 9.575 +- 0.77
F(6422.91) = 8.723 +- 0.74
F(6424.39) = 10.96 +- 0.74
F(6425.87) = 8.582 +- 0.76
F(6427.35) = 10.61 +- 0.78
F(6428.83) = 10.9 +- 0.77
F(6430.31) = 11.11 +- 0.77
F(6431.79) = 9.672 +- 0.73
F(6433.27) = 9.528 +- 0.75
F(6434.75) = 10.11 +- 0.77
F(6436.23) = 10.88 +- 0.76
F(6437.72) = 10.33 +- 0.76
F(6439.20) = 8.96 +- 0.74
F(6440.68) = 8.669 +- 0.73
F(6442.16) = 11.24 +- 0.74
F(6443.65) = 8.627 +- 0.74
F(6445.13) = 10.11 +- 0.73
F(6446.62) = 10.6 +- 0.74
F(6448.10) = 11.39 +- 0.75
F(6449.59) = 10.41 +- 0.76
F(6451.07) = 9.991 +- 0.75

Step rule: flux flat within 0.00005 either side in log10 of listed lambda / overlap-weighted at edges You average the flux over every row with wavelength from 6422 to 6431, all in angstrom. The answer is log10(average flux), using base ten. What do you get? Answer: 1.006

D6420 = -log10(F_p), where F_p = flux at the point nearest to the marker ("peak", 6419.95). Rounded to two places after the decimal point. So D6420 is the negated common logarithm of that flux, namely -0.99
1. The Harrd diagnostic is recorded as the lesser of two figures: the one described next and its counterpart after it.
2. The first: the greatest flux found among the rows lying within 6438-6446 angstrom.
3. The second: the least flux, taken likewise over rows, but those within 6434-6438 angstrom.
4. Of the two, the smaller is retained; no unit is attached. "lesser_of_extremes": 10.1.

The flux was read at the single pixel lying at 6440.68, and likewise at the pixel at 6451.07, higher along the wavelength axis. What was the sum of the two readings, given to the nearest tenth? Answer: 18.7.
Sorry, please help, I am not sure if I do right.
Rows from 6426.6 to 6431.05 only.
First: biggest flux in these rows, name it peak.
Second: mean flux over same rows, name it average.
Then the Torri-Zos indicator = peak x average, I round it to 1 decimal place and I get 120.8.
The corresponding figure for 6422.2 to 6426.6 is 103.3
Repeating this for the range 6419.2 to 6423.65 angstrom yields 92.4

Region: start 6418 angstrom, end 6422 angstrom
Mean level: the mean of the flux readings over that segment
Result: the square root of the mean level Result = 3.15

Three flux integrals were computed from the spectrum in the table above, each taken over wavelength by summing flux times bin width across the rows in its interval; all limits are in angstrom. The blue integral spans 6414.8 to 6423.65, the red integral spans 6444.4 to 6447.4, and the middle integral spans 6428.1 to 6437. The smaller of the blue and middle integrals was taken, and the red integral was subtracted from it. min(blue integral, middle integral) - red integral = 56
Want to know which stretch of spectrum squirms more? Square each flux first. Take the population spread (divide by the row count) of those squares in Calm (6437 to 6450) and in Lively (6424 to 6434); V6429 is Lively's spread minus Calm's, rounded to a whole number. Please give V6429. -2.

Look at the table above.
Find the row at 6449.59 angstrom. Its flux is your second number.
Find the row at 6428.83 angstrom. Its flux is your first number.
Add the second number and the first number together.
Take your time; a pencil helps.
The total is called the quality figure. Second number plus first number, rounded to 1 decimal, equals 21.3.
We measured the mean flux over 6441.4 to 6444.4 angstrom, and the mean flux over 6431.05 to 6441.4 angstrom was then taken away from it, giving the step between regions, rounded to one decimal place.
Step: 0.2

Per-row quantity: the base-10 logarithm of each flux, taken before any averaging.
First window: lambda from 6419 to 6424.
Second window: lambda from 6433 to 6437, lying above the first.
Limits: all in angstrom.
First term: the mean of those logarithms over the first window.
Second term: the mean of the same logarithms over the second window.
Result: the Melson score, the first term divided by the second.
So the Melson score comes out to 0.97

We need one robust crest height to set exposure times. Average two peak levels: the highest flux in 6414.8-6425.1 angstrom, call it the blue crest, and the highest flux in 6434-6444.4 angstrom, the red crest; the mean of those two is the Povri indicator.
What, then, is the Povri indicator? 11.1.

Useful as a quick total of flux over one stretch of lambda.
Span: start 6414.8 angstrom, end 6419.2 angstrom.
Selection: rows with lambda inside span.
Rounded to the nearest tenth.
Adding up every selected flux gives 30.8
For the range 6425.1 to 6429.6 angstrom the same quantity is 30.1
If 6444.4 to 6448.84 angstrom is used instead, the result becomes 32.1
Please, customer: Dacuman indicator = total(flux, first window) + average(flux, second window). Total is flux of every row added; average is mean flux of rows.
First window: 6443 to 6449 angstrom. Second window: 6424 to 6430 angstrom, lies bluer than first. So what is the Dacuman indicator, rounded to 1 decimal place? 51.0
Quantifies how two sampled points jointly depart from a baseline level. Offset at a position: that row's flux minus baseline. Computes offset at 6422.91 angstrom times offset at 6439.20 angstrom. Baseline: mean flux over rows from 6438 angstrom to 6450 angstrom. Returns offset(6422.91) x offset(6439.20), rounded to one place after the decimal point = 1.3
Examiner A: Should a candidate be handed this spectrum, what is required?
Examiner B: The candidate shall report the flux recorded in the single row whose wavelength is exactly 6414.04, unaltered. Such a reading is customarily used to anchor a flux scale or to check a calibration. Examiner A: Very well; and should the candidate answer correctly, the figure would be 11.24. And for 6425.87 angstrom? 8.582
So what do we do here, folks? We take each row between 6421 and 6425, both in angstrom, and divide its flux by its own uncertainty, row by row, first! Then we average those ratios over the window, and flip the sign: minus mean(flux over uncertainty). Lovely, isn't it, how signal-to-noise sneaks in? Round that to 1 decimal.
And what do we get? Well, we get -13.0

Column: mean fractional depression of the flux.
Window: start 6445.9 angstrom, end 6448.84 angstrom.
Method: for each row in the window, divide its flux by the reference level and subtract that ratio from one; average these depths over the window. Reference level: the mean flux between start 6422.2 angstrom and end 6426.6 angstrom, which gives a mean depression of -0.17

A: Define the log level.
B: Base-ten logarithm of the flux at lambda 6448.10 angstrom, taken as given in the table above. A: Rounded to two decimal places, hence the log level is 1.06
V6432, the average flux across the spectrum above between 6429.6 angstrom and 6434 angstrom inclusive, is 10.10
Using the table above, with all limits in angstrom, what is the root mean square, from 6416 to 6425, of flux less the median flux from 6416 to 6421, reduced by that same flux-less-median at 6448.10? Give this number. -0.22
